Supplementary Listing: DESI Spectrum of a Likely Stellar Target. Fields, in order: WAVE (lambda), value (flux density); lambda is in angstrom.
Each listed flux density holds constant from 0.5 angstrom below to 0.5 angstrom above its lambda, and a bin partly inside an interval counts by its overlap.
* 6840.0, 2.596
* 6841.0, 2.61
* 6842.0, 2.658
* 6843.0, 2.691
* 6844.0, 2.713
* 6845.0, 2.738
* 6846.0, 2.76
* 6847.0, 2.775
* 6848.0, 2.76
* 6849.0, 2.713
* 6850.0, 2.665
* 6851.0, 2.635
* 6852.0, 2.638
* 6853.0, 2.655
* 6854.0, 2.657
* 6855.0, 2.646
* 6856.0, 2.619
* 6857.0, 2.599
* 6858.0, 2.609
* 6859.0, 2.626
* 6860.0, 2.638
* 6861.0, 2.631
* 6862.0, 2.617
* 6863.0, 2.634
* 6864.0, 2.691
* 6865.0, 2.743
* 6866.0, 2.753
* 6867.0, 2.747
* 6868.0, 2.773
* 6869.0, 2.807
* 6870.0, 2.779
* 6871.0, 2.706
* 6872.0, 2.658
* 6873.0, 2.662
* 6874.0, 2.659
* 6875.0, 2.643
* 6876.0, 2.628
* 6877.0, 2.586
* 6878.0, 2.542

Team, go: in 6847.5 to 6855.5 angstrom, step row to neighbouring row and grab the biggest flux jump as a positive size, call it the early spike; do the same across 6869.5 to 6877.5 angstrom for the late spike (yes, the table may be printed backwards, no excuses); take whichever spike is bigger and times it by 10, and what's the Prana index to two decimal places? 0.73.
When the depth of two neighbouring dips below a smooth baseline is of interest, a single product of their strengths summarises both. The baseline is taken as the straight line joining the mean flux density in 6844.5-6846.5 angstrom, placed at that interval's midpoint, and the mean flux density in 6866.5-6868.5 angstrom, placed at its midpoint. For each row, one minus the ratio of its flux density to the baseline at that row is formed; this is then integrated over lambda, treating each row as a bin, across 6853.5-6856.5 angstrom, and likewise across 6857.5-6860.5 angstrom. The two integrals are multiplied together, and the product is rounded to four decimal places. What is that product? 0.0176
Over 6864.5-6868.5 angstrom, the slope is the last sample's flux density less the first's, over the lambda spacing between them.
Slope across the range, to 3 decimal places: 0.010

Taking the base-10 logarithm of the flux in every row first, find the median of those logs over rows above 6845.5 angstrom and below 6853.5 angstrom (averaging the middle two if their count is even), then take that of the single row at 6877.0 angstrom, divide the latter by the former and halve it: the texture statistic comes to 0.480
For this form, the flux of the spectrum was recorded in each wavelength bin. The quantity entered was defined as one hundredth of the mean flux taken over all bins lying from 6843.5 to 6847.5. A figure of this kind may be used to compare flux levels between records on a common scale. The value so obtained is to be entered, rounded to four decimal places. 0.0275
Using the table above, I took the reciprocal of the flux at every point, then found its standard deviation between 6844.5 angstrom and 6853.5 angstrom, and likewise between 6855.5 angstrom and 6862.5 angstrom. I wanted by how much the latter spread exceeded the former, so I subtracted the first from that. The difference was -0.006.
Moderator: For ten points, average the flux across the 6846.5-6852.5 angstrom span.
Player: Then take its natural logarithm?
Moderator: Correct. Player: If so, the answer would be 0.99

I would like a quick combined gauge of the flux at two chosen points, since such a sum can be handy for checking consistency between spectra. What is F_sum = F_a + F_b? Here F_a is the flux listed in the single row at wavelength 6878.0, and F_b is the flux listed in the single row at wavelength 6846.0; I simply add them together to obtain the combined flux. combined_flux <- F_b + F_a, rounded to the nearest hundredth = 5.30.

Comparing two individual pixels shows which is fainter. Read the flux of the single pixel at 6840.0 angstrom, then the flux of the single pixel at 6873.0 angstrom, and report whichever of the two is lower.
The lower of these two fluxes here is 2.60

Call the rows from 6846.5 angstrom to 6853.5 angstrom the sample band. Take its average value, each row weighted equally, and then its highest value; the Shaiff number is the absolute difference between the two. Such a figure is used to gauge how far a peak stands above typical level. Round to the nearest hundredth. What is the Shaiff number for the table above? 0.08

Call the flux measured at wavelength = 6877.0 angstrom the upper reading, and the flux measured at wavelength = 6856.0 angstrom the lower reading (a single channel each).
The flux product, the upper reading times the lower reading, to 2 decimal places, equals 6.77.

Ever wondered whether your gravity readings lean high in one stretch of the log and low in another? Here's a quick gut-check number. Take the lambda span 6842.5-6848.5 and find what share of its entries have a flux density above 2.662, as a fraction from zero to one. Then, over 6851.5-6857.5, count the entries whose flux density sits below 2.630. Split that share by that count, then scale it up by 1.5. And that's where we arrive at 0.75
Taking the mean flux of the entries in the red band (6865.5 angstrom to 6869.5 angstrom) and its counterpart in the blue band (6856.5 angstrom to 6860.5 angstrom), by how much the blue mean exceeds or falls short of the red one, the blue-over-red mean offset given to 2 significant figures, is -0.15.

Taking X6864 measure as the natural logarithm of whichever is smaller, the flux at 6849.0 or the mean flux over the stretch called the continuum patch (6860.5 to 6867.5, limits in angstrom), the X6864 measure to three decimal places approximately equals 0.989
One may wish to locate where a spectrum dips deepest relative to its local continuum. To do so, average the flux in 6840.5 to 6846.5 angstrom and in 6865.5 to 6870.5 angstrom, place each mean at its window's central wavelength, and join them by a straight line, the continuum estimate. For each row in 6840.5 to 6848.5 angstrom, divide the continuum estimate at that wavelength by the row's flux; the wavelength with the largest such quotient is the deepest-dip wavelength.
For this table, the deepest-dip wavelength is 6841.0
